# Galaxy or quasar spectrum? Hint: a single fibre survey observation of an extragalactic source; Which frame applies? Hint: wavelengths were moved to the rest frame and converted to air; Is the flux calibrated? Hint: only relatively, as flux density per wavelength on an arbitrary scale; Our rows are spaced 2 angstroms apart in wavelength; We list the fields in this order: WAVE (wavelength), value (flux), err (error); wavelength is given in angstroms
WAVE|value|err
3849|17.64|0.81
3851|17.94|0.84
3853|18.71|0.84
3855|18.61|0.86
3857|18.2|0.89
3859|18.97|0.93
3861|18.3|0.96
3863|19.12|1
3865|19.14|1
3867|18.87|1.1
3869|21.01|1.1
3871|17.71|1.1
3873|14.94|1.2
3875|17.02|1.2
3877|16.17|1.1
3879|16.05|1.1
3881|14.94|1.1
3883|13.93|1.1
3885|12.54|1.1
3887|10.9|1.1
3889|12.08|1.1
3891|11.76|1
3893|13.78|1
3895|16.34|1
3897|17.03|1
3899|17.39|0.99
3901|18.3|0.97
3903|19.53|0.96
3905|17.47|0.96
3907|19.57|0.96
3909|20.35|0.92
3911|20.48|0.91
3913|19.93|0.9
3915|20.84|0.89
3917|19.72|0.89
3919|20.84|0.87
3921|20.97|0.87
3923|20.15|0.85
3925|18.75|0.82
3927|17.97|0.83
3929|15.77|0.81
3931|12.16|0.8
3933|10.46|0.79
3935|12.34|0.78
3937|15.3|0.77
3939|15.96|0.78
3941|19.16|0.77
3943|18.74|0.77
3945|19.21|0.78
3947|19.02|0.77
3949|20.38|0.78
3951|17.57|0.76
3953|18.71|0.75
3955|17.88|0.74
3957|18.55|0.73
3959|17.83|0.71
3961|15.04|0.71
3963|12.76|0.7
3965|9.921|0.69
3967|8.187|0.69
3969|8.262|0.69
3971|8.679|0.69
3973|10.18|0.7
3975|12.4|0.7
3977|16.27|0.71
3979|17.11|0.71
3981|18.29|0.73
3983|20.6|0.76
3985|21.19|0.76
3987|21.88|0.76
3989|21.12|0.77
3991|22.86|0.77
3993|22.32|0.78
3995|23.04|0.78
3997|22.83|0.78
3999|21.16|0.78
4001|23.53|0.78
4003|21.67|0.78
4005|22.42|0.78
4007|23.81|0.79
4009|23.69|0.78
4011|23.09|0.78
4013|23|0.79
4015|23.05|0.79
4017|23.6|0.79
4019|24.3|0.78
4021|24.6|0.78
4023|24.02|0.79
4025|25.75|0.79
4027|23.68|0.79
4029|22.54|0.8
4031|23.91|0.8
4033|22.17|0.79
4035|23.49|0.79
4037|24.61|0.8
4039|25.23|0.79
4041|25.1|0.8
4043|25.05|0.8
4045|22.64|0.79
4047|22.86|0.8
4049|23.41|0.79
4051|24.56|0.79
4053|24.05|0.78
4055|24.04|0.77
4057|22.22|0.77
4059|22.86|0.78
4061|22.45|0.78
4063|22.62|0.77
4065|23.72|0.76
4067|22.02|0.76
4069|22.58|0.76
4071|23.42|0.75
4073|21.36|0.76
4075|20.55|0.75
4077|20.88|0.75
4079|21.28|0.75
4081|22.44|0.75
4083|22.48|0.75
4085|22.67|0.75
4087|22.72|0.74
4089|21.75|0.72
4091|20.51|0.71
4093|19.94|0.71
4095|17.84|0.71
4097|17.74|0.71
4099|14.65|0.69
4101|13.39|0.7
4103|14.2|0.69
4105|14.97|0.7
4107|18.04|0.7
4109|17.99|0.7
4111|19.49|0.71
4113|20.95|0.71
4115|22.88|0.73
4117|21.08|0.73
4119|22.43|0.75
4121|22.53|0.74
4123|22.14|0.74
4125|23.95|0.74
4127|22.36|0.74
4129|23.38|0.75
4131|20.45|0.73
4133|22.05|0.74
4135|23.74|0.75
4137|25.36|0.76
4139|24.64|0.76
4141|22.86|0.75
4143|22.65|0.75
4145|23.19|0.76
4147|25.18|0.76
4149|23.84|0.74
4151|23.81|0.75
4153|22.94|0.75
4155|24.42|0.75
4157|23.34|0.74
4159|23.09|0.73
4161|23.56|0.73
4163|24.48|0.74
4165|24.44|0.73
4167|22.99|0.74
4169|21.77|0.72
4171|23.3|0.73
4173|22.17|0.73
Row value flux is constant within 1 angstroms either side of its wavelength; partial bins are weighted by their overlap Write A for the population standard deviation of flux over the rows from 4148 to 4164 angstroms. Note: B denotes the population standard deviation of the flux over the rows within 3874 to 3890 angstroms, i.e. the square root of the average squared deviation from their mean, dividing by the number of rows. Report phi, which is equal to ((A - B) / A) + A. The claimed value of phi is -2.4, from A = 0.53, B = 2.1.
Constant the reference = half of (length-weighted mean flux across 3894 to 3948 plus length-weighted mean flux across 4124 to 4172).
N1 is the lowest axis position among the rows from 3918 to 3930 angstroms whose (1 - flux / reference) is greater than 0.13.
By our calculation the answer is 3927 angstroms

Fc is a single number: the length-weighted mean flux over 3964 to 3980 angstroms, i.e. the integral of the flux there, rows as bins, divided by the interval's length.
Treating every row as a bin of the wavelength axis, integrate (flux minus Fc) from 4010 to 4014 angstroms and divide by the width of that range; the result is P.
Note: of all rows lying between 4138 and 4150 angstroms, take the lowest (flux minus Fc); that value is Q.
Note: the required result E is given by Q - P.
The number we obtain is -0.4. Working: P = 12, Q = 11.3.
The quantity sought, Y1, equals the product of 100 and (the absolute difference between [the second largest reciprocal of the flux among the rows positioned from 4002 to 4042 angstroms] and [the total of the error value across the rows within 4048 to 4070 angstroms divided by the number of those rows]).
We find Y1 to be 72.9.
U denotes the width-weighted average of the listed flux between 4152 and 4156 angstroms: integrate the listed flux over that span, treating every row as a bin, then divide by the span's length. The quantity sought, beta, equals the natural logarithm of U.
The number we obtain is 3.16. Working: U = 23.7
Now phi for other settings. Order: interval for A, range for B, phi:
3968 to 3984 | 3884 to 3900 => 4.9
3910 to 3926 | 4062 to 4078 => 0.2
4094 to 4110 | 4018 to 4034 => 2.3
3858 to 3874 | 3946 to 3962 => 1.7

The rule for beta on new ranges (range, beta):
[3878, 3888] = 2.62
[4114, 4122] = 3.10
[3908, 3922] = 3.02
